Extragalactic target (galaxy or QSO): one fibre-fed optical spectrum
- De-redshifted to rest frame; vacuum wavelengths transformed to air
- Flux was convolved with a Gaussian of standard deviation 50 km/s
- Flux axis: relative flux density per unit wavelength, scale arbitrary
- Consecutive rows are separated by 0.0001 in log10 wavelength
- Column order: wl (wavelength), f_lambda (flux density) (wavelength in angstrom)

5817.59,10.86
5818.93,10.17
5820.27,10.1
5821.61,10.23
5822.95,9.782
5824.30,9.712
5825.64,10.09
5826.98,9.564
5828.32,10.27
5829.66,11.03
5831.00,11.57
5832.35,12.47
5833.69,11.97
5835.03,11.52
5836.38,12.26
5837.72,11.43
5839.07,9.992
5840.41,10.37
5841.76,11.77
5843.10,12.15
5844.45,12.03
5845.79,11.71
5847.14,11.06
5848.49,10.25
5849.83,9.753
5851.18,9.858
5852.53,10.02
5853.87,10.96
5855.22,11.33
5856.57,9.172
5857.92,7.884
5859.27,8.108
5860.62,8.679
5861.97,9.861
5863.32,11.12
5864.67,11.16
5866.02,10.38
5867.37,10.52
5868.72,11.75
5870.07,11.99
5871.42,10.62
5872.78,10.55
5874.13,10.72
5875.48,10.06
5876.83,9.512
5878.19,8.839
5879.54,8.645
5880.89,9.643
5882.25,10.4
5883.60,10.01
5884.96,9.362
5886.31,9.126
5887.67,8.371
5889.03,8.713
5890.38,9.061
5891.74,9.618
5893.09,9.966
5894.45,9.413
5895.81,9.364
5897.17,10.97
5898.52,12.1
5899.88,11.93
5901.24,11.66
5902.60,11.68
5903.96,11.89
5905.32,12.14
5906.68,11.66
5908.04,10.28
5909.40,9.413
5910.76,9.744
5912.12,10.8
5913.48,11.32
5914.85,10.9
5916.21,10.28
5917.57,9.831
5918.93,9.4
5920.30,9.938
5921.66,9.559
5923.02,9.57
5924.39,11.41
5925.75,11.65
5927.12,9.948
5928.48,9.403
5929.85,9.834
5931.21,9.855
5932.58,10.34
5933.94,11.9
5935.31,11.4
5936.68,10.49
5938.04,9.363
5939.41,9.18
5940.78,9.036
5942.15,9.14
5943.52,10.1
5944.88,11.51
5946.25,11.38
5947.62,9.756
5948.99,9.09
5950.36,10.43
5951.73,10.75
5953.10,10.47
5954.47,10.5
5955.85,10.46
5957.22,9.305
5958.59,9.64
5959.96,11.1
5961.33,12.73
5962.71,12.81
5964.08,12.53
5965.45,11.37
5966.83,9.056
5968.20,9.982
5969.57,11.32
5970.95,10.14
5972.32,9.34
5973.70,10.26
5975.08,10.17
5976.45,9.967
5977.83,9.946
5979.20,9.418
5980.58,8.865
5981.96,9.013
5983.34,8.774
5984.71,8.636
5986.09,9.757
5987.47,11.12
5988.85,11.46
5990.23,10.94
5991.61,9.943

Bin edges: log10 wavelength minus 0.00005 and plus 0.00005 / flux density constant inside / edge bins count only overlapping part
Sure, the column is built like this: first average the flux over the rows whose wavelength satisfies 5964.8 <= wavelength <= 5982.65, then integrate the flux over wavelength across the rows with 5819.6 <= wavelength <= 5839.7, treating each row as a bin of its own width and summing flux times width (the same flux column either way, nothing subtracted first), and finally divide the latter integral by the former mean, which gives 22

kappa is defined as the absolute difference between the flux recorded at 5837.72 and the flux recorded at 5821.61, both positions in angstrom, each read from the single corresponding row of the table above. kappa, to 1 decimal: 1.2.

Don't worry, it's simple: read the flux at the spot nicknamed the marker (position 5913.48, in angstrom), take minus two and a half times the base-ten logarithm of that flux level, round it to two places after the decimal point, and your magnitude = -2.63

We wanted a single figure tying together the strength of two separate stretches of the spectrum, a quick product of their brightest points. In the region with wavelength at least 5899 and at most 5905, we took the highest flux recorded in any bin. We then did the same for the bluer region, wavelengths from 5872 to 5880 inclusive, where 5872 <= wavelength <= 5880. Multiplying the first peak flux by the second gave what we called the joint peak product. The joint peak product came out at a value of 128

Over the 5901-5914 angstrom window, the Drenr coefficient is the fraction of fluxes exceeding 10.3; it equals 0.70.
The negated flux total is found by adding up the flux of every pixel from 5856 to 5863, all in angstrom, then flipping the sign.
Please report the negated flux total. -43.7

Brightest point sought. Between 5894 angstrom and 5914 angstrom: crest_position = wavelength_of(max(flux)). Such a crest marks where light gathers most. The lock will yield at 5905.32 angstrom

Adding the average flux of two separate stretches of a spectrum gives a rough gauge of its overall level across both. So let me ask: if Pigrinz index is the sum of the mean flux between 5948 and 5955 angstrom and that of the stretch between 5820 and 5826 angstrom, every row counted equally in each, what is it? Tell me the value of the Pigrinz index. 20.2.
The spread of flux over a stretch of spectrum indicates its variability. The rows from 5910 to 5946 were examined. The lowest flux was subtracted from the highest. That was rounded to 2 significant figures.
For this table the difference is 2.9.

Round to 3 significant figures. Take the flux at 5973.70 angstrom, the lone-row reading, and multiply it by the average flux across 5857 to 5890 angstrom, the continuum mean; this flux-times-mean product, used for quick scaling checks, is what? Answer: 101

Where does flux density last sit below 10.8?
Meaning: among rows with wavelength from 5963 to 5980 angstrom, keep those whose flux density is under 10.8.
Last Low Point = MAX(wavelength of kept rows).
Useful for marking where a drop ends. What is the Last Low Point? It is 5979.20 angstrom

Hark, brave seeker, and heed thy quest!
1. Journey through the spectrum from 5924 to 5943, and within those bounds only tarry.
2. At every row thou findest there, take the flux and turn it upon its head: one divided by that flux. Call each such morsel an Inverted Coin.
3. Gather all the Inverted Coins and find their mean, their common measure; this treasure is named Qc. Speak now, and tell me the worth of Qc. 0.099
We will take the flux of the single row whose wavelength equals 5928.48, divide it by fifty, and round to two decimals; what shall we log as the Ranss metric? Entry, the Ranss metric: 0.19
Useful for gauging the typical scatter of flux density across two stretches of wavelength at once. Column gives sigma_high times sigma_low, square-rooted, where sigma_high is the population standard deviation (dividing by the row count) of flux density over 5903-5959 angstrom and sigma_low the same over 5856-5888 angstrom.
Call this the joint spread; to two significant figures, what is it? 0.98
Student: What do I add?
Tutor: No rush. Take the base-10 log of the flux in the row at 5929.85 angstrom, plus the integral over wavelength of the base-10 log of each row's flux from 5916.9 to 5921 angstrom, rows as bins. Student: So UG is 5.0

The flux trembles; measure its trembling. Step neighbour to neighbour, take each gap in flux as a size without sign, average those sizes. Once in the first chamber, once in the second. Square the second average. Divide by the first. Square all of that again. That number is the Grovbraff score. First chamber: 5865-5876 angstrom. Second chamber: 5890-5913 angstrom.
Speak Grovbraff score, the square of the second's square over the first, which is 0.37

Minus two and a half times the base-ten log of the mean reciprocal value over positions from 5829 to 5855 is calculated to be 2.61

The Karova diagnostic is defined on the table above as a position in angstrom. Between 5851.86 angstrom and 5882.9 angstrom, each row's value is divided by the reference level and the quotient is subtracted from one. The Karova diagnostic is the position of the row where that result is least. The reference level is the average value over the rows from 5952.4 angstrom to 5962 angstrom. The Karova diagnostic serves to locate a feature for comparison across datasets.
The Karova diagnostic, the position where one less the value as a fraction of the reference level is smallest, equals 5870.07 angstrom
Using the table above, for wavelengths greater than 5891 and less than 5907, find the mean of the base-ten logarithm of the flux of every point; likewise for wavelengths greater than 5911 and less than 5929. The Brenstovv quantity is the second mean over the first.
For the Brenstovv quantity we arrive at 0.97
